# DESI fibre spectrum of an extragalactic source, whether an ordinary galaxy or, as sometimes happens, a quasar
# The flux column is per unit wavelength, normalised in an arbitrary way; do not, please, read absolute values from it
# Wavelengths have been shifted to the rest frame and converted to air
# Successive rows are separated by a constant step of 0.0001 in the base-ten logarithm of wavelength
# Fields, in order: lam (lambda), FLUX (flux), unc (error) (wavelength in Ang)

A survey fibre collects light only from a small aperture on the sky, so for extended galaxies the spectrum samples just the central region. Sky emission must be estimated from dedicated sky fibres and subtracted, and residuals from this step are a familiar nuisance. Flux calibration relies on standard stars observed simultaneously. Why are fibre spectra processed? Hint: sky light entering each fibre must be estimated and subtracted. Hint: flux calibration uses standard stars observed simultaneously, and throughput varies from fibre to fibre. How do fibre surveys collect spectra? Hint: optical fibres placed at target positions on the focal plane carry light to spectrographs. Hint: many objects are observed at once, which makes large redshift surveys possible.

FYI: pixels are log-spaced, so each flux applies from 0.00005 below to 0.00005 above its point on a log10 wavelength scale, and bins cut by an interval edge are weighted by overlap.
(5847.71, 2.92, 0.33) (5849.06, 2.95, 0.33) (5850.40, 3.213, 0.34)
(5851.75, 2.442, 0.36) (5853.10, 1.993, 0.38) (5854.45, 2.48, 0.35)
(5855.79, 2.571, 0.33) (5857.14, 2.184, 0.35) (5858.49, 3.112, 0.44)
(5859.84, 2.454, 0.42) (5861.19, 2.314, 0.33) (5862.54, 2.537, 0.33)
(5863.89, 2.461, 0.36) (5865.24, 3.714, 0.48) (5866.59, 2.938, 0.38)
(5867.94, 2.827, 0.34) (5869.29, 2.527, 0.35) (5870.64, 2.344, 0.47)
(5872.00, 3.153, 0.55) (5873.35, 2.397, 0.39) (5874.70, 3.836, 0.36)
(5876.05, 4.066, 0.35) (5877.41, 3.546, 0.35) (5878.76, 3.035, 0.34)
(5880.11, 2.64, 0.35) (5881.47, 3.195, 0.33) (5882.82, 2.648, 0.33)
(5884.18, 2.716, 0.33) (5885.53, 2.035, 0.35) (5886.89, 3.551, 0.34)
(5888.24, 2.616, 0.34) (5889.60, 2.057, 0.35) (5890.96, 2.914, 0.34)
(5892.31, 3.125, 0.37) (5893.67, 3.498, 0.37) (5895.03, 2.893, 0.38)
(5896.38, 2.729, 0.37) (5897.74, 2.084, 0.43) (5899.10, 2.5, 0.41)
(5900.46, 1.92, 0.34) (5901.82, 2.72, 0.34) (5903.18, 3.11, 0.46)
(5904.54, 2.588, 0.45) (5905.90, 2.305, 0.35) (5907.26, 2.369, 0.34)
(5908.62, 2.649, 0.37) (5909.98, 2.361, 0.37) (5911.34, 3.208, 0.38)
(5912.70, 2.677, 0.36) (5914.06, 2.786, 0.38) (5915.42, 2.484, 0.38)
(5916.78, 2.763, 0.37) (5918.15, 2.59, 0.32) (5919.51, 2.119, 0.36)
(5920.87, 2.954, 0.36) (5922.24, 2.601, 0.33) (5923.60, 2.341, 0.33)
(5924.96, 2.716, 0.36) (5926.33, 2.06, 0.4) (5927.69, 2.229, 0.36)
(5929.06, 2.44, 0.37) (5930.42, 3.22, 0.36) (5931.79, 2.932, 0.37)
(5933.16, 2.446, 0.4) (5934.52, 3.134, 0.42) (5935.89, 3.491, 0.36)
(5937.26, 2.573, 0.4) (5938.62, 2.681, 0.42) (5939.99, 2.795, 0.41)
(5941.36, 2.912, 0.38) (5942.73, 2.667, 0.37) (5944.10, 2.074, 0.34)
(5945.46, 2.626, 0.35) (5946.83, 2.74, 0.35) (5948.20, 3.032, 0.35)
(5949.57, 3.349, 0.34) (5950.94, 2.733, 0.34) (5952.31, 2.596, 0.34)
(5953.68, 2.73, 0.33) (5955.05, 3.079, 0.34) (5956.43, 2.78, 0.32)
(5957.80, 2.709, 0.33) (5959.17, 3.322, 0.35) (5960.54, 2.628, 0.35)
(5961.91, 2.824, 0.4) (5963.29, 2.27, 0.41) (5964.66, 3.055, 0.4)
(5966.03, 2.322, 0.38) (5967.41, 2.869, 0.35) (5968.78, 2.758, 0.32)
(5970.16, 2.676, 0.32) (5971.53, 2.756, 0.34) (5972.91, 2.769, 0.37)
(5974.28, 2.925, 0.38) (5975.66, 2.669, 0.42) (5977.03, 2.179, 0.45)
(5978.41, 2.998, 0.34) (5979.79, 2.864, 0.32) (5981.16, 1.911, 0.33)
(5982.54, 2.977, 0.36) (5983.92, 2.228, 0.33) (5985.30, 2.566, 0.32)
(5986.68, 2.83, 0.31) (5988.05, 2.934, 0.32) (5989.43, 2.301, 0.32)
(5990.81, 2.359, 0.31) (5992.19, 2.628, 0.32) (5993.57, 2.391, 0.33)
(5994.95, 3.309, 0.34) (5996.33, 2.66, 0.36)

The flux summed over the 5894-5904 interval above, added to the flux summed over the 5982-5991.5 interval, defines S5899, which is 36.2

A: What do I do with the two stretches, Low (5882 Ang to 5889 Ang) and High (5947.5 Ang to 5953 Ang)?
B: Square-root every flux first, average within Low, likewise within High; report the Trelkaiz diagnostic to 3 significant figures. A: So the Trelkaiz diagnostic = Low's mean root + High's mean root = 3.35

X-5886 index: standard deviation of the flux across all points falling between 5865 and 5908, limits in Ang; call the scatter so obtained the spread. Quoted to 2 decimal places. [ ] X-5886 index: 0.54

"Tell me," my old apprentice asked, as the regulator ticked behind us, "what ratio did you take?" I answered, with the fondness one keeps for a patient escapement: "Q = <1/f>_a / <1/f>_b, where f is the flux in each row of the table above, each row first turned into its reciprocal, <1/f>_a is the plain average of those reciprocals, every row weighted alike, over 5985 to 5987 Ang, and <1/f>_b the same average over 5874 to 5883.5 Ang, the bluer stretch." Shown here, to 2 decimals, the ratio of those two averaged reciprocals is 1.19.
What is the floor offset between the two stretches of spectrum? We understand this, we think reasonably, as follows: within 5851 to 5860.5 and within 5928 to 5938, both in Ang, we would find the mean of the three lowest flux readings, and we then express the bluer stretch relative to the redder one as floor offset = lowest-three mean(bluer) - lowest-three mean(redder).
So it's -0.3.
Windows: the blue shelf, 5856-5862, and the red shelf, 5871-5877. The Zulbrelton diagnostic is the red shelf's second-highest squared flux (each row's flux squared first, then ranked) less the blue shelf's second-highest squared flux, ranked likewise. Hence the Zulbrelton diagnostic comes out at 8.7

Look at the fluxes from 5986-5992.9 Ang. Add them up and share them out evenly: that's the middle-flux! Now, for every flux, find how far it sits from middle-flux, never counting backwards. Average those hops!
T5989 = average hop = 0.22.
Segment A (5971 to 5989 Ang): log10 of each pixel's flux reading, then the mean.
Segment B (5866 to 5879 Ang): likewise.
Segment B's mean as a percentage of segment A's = 114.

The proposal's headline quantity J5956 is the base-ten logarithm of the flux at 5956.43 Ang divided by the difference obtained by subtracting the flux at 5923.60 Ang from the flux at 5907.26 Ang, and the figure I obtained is 2.00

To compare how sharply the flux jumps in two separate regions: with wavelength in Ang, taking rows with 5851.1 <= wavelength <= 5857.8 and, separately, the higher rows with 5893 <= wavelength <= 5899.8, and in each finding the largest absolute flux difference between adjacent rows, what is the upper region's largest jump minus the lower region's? 0.16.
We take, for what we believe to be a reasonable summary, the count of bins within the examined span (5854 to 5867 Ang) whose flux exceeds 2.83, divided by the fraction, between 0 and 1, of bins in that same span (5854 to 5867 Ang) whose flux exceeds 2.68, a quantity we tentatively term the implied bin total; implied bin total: 10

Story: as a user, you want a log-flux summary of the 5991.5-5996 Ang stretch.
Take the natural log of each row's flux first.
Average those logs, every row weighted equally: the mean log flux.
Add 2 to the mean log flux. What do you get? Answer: 3.01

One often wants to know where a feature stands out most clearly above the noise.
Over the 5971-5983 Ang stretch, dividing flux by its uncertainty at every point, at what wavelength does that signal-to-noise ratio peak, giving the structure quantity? 5979.79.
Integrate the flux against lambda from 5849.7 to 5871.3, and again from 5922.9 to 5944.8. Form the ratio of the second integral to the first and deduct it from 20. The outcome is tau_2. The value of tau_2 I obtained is 19.0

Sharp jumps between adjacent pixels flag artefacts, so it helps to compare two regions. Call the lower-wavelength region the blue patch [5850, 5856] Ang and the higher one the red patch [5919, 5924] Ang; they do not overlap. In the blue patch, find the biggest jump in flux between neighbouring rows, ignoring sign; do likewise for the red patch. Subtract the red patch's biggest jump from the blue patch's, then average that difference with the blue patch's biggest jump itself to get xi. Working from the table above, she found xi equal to 0.35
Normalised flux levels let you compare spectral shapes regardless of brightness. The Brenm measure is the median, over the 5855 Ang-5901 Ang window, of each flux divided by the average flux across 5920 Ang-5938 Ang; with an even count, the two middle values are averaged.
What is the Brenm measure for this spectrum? 0.99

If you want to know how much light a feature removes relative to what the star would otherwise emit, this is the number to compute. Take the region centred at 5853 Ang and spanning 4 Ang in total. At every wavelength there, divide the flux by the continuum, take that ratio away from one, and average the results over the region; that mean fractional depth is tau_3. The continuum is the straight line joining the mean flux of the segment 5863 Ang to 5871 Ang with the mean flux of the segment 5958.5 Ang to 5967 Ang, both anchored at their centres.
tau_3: 0.18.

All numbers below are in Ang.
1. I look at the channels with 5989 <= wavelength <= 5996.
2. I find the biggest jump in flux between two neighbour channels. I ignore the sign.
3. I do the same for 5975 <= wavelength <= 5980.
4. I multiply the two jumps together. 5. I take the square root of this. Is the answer 0.87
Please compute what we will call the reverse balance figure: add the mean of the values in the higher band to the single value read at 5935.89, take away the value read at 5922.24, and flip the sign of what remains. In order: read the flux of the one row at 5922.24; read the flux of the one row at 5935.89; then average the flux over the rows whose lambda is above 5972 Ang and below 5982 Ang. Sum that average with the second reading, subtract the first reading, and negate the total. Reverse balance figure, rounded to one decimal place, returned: -3.5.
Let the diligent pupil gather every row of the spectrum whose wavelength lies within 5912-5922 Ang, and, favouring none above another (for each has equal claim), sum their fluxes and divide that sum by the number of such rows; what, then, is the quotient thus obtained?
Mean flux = 2.62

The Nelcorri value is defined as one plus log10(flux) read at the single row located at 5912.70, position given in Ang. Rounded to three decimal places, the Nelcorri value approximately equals 1.428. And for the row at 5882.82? 1.423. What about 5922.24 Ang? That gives 1.415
